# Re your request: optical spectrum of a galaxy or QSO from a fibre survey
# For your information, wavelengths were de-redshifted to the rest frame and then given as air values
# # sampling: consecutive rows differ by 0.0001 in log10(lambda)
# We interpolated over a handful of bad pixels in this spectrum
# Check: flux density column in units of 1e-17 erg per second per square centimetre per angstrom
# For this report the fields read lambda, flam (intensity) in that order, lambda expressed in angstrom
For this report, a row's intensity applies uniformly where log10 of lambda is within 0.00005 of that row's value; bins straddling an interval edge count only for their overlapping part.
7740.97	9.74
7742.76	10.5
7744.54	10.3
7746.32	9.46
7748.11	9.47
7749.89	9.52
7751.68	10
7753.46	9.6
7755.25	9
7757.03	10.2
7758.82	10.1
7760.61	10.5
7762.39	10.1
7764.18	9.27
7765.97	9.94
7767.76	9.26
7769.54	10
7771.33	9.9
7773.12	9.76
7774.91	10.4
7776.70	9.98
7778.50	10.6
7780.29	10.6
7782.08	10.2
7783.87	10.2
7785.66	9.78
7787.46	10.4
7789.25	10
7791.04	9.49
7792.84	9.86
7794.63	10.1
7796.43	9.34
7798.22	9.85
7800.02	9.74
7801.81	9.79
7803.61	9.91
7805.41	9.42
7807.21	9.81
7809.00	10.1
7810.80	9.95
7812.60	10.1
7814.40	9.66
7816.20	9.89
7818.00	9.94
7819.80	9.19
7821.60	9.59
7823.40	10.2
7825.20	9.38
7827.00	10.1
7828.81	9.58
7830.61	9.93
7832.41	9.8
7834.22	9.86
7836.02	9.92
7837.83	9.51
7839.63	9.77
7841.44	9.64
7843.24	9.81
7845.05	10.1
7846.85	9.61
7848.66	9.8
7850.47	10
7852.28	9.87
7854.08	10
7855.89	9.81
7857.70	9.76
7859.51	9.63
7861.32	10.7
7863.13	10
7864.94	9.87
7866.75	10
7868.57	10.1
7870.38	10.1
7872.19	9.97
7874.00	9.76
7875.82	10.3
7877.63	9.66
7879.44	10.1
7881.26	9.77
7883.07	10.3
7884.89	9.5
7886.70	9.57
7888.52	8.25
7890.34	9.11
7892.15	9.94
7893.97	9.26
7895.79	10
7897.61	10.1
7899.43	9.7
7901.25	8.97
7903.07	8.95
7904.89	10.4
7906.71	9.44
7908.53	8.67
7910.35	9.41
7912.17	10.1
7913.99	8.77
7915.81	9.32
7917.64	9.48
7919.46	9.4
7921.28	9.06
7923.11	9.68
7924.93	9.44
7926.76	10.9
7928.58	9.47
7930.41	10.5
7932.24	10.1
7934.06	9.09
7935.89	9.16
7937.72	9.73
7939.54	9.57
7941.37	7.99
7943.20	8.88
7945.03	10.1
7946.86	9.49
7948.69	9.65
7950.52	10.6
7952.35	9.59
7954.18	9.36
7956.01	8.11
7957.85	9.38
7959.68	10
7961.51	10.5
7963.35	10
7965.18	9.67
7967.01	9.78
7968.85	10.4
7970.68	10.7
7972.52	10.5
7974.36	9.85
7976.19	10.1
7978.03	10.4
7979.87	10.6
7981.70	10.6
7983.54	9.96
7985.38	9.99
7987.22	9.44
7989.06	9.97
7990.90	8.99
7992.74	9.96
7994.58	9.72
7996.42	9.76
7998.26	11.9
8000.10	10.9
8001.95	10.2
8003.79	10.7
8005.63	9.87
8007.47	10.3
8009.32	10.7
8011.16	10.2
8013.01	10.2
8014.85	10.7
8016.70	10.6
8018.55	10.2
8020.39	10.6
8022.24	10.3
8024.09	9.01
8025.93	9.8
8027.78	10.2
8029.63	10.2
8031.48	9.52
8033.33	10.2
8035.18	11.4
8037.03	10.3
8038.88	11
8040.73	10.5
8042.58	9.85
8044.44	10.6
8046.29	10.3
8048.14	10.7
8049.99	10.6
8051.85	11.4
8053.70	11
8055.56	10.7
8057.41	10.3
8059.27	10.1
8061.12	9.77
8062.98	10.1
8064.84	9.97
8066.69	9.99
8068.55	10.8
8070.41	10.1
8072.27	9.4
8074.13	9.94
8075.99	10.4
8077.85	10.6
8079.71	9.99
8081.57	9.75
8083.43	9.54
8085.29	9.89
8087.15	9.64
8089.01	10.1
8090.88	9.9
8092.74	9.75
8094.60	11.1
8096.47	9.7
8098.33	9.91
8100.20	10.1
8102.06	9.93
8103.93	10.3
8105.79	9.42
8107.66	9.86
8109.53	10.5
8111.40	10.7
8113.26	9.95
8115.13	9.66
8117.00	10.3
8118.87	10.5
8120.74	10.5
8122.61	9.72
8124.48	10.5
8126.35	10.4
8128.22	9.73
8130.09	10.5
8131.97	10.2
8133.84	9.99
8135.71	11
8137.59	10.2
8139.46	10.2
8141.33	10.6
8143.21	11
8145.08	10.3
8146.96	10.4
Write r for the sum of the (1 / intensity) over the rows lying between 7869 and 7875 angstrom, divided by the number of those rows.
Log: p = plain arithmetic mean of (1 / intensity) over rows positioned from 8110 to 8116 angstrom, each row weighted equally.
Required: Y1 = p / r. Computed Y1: 0.99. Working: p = 0.099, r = 0.101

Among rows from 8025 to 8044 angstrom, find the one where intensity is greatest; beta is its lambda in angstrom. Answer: 8035.18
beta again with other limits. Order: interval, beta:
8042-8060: 8051.85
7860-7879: 7861.32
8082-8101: 8094.60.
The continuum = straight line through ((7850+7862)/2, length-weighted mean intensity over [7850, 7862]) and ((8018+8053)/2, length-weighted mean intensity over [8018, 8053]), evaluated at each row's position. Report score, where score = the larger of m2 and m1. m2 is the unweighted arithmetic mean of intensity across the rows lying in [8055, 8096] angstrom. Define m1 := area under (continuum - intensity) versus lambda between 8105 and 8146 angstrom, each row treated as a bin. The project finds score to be 12.3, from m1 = 12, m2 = 10.1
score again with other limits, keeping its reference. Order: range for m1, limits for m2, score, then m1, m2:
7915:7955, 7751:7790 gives 22.4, 22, 10.0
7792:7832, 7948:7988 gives 10.0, 3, 10.0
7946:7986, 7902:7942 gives 9.5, 9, 9.5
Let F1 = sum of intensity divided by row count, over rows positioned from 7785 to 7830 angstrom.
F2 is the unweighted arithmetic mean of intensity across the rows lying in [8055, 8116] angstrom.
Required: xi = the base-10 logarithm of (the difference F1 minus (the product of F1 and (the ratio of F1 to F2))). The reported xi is -0.61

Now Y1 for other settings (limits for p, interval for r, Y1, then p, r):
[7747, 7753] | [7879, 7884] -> 1.04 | 0.104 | 0.099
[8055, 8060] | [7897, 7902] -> 0.92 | 0.097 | 0.105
